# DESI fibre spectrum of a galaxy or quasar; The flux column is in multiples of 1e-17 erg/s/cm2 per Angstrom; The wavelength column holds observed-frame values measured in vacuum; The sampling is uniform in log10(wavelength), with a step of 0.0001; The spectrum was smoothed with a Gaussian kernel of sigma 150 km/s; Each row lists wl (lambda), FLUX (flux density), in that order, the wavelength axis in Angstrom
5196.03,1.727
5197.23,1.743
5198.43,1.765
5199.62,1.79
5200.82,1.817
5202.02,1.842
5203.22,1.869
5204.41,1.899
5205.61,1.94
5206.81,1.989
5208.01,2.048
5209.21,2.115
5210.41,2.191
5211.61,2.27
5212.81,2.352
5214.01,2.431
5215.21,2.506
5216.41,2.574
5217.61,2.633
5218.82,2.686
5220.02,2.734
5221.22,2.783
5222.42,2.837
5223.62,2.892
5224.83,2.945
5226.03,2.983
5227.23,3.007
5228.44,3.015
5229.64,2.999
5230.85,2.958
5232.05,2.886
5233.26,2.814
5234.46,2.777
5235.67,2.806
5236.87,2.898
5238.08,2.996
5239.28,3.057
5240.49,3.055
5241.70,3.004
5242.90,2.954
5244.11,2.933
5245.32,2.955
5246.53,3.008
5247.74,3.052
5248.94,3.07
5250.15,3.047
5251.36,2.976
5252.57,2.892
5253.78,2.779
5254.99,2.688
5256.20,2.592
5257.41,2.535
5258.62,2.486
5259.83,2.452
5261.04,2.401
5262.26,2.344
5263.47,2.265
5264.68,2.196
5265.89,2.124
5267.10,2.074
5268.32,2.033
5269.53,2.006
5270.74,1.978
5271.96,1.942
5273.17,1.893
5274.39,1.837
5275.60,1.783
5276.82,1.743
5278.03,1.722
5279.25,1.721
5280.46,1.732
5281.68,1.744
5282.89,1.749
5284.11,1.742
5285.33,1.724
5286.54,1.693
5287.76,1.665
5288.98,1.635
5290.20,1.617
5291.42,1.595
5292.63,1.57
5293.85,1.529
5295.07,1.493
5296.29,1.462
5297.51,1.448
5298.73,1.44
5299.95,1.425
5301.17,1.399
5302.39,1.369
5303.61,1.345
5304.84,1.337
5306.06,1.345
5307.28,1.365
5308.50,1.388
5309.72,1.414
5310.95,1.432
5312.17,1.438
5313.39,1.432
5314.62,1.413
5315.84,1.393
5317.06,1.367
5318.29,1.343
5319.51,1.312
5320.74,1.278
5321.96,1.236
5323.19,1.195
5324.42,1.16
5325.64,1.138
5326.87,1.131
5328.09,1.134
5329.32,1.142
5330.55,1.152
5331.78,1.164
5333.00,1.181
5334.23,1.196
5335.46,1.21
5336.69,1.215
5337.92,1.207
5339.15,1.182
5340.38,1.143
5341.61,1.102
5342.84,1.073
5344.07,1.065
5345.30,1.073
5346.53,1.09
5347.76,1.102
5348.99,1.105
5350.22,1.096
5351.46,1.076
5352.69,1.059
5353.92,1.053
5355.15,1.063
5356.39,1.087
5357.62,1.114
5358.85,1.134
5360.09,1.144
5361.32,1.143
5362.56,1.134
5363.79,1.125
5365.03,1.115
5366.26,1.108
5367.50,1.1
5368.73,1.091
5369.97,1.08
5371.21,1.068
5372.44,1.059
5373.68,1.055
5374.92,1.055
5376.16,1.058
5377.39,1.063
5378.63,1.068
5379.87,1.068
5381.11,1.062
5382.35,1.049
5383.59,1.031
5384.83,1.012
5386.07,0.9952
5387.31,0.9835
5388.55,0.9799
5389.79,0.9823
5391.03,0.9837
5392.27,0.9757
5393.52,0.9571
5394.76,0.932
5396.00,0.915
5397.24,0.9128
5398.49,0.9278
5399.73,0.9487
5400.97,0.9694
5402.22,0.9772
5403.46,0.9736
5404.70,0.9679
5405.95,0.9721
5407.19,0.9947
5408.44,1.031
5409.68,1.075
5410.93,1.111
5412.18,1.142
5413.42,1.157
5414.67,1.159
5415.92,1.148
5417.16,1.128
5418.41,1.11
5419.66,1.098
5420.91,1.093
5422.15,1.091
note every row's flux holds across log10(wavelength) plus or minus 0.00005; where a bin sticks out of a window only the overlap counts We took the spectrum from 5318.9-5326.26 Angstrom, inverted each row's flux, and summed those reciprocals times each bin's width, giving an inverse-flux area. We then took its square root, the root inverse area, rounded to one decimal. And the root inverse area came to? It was 2.5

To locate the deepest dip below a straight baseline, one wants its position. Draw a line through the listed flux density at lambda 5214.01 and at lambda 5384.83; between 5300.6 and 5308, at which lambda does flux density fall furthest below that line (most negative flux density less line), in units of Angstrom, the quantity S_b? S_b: 5303.61 Angstrom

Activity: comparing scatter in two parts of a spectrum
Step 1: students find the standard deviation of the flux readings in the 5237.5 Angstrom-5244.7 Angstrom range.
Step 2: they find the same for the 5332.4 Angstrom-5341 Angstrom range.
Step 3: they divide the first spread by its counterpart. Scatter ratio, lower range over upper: 2.0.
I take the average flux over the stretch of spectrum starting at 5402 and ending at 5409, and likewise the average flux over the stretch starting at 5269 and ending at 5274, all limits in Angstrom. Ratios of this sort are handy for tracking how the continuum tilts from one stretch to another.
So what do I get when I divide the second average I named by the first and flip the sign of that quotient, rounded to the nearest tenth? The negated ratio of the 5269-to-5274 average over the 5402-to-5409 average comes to -2.0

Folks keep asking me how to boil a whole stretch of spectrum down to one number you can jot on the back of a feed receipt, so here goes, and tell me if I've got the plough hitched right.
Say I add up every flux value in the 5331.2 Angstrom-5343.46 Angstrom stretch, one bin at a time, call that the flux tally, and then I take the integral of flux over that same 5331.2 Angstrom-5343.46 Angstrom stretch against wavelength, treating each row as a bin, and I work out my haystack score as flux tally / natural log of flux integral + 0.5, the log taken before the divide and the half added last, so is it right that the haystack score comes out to 4.9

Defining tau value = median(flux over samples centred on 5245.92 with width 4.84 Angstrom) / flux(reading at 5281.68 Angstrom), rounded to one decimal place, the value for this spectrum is 1.7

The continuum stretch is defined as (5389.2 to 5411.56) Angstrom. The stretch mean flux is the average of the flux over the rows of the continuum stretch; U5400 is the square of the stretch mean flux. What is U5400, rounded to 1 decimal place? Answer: 1.0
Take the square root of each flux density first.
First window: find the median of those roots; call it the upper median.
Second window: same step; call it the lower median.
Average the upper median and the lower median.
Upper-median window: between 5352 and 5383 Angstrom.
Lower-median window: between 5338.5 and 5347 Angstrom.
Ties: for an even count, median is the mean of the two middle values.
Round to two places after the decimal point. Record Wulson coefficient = 1.04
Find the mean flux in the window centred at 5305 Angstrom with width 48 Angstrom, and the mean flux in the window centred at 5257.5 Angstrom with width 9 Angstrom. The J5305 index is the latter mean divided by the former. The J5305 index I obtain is 1.8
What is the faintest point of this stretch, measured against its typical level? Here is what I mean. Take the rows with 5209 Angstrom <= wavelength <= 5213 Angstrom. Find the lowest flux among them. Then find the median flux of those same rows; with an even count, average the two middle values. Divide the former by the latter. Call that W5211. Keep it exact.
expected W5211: 0.948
